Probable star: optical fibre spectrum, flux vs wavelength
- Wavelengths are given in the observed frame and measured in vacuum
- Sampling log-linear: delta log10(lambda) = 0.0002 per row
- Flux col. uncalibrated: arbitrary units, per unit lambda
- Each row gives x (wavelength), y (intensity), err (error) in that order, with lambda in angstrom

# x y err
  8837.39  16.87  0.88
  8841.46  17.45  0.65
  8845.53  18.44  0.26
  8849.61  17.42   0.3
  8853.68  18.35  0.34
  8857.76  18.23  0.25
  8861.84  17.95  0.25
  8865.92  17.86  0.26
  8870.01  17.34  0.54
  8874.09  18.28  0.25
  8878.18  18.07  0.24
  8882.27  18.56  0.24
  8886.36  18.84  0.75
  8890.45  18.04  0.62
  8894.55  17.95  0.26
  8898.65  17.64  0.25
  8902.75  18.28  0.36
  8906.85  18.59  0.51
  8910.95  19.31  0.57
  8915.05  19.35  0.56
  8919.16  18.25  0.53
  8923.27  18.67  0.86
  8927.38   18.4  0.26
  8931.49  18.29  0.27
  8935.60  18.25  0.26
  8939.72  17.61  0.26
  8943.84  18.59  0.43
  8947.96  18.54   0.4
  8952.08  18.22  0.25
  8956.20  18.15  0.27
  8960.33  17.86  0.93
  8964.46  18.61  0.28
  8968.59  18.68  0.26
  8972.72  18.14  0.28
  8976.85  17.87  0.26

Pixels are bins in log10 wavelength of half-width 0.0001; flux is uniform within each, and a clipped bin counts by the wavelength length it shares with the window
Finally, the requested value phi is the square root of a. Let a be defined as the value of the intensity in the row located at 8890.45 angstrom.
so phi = 4.25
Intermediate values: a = 18.04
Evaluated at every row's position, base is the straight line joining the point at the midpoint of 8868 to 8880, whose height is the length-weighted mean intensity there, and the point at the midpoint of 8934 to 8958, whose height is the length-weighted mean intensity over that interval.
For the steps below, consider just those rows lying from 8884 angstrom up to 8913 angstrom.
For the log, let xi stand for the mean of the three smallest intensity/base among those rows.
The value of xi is 0.99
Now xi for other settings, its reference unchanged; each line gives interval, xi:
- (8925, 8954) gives 0.99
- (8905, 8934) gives 1.01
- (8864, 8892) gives 0.99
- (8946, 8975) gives 0.99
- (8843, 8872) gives 0.98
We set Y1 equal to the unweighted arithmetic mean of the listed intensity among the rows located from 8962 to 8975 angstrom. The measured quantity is 18.48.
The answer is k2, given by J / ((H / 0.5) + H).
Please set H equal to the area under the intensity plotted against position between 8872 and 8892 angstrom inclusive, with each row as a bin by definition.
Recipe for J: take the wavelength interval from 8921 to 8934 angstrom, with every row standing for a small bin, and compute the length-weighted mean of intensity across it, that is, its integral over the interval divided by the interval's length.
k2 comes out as 0.017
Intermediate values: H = 367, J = 18.45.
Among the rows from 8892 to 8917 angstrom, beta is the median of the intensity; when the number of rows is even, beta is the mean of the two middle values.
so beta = 18.4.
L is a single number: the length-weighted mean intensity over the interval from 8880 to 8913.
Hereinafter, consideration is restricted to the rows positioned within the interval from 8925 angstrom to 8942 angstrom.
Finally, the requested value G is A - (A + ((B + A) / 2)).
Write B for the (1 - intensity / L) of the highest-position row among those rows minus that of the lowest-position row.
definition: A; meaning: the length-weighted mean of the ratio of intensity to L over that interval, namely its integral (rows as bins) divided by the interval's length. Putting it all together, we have -0.515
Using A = 0.987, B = 0.04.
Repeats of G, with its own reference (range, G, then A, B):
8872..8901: -0.512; 0.989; 0.03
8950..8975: -0.499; 0.993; 0.00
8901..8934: -0.506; 1.013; 0.00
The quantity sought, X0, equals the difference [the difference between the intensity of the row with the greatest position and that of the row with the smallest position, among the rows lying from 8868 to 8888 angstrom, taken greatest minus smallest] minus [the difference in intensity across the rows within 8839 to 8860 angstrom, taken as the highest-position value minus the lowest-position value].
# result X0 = 0.72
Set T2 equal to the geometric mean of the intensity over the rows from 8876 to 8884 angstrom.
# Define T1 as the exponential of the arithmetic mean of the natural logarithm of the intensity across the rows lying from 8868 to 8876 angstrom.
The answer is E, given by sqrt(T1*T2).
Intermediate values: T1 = 17.80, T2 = 18.3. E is 18.1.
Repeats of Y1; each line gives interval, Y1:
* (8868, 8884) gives 18.06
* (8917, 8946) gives 18.29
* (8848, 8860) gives 18.00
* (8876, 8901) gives 18.18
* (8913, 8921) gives 18.80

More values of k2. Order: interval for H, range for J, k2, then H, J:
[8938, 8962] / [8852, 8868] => 0.014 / 436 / 18.08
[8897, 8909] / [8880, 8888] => 0.029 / 218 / 18.68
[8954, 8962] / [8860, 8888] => 0.042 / 144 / 18.12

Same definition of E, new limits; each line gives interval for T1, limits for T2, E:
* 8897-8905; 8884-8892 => 18.2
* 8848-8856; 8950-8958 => 18.0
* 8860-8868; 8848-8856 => 17.9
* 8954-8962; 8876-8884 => 18.2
